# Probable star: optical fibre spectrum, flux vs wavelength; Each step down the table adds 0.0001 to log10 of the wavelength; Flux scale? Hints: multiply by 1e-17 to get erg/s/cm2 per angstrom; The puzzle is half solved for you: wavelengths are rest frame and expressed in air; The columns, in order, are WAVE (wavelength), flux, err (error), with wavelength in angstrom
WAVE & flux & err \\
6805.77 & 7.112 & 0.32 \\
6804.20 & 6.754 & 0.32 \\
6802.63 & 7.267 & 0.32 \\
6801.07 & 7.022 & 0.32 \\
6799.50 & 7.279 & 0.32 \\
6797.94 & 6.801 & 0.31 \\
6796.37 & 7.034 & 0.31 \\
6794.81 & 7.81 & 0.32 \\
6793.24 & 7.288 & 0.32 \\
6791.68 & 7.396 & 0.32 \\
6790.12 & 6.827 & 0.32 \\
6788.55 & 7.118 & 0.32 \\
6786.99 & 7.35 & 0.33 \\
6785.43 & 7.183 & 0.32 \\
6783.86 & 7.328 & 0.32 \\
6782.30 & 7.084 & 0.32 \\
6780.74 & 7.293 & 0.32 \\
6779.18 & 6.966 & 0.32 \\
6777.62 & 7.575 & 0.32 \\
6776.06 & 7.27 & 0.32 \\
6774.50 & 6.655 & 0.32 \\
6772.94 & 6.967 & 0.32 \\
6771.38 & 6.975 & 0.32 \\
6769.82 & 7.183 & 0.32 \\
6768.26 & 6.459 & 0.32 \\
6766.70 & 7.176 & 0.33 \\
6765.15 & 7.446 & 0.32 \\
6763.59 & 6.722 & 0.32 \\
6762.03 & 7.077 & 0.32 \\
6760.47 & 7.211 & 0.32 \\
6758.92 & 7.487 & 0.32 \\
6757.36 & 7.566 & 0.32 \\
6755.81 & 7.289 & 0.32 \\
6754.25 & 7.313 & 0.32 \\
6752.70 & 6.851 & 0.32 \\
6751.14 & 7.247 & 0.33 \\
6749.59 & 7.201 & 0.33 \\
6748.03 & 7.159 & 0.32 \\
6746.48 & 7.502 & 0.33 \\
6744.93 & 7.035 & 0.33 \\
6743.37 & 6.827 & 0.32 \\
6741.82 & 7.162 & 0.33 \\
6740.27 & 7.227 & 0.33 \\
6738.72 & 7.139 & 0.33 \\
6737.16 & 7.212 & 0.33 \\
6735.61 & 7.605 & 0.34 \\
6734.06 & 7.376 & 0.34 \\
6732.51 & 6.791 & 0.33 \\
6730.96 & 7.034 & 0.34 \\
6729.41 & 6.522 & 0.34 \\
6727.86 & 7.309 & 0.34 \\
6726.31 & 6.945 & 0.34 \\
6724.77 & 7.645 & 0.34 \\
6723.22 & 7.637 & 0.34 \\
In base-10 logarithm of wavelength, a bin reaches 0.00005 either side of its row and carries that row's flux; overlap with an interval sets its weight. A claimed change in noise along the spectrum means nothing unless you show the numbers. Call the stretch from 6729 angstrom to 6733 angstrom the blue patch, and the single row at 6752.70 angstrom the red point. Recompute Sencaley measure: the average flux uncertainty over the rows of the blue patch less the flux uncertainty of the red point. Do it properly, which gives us 0.017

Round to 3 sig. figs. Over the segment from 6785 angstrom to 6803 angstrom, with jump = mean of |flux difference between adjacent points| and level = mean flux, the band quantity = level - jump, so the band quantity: 6.85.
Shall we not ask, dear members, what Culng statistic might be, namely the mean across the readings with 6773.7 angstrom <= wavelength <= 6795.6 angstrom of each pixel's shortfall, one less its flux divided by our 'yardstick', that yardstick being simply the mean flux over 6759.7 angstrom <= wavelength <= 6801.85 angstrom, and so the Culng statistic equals -0.013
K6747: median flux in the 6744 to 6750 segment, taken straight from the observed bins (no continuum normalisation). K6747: 7.18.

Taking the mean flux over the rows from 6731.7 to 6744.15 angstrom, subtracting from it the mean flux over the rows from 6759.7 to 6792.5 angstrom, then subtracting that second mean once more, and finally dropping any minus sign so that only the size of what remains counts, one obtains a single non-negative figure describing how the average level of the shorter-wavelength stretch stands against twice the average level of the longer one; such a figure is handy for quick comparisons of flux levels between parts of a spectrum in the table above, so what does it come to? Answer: 7.05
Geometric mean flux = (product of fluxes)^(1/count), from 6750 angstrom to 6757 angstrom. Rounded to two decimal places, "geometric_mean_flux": 7.17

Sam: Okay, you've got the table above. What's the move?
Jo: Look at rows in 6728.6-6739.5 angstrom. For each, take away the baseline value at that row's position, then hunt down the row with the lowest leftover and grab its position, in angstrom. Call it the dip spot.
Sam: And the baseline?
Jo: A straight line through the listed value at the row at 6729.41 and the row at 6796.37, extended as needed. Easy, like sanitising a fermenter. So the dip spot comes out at 6729.41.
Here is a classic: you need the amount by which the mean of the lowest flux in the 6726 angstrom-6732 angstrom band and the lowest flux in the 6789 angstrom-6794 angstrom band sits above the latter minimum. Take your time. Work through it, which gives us -0.15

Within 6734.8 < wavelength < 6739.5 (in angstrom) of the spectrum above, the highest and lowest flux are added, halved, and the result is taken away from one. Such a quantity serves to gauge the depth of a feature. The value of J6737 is -6.37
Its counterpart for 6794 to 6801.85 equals -6.31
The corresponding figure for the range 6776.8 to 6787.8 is -6.27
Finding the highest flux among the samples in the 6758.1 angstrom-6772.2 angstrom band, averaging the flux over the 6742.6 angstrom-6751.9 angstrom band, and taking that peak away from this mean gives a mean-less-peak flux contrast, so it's -0.33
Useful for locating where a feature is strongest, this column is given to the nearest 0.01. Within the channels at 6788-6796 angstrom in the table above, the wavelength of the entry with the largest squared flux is 6794.81 angstrom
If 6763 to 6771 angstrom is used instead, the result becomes 6765.15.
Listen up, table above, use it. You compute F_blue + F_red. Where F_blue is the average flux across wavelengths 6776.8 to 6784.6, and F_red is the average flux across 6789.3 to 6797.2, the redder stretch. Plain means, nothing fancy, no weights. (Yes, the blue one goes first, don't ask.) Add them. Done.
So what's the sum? 14.52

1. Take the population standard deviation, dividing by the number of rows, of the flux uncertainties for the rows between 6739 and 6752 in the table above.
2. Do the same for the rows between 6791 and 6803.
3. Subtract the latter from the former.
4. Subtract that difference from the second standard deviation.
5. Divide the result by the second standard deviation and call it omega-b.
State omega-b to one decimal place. 1.0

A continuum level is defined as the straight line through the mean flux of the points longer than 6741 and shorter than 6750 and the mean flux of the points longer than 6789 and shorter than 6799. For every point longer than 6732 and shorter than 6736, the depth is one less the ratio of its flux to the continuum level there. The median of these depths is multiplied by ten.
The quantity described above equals -0.34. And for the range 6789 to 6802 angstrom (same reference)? 0.06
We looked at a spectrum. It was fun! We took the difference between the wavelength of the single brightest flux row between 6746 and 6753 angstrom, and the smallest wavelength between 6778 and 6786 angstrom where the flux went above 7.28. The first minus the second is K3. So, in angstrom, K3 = -34.3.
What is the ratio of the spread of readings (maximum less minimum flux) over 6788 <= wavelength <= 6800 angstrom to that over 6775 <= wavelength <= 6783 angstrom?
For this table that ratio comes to 1.7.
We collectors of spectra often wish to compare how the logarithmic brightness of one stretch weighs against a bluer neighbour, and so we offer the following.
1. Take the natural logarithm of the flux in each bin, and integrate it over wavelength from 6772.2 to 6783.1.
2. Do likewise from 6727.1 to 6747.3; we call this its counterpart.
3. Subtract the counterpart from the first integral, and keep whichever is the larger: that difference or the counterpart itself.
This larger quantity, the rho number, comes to 40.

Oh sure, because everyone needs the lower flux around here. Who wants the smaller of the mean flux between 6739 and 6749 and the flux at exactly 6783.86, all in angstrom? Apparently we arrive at 7.15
